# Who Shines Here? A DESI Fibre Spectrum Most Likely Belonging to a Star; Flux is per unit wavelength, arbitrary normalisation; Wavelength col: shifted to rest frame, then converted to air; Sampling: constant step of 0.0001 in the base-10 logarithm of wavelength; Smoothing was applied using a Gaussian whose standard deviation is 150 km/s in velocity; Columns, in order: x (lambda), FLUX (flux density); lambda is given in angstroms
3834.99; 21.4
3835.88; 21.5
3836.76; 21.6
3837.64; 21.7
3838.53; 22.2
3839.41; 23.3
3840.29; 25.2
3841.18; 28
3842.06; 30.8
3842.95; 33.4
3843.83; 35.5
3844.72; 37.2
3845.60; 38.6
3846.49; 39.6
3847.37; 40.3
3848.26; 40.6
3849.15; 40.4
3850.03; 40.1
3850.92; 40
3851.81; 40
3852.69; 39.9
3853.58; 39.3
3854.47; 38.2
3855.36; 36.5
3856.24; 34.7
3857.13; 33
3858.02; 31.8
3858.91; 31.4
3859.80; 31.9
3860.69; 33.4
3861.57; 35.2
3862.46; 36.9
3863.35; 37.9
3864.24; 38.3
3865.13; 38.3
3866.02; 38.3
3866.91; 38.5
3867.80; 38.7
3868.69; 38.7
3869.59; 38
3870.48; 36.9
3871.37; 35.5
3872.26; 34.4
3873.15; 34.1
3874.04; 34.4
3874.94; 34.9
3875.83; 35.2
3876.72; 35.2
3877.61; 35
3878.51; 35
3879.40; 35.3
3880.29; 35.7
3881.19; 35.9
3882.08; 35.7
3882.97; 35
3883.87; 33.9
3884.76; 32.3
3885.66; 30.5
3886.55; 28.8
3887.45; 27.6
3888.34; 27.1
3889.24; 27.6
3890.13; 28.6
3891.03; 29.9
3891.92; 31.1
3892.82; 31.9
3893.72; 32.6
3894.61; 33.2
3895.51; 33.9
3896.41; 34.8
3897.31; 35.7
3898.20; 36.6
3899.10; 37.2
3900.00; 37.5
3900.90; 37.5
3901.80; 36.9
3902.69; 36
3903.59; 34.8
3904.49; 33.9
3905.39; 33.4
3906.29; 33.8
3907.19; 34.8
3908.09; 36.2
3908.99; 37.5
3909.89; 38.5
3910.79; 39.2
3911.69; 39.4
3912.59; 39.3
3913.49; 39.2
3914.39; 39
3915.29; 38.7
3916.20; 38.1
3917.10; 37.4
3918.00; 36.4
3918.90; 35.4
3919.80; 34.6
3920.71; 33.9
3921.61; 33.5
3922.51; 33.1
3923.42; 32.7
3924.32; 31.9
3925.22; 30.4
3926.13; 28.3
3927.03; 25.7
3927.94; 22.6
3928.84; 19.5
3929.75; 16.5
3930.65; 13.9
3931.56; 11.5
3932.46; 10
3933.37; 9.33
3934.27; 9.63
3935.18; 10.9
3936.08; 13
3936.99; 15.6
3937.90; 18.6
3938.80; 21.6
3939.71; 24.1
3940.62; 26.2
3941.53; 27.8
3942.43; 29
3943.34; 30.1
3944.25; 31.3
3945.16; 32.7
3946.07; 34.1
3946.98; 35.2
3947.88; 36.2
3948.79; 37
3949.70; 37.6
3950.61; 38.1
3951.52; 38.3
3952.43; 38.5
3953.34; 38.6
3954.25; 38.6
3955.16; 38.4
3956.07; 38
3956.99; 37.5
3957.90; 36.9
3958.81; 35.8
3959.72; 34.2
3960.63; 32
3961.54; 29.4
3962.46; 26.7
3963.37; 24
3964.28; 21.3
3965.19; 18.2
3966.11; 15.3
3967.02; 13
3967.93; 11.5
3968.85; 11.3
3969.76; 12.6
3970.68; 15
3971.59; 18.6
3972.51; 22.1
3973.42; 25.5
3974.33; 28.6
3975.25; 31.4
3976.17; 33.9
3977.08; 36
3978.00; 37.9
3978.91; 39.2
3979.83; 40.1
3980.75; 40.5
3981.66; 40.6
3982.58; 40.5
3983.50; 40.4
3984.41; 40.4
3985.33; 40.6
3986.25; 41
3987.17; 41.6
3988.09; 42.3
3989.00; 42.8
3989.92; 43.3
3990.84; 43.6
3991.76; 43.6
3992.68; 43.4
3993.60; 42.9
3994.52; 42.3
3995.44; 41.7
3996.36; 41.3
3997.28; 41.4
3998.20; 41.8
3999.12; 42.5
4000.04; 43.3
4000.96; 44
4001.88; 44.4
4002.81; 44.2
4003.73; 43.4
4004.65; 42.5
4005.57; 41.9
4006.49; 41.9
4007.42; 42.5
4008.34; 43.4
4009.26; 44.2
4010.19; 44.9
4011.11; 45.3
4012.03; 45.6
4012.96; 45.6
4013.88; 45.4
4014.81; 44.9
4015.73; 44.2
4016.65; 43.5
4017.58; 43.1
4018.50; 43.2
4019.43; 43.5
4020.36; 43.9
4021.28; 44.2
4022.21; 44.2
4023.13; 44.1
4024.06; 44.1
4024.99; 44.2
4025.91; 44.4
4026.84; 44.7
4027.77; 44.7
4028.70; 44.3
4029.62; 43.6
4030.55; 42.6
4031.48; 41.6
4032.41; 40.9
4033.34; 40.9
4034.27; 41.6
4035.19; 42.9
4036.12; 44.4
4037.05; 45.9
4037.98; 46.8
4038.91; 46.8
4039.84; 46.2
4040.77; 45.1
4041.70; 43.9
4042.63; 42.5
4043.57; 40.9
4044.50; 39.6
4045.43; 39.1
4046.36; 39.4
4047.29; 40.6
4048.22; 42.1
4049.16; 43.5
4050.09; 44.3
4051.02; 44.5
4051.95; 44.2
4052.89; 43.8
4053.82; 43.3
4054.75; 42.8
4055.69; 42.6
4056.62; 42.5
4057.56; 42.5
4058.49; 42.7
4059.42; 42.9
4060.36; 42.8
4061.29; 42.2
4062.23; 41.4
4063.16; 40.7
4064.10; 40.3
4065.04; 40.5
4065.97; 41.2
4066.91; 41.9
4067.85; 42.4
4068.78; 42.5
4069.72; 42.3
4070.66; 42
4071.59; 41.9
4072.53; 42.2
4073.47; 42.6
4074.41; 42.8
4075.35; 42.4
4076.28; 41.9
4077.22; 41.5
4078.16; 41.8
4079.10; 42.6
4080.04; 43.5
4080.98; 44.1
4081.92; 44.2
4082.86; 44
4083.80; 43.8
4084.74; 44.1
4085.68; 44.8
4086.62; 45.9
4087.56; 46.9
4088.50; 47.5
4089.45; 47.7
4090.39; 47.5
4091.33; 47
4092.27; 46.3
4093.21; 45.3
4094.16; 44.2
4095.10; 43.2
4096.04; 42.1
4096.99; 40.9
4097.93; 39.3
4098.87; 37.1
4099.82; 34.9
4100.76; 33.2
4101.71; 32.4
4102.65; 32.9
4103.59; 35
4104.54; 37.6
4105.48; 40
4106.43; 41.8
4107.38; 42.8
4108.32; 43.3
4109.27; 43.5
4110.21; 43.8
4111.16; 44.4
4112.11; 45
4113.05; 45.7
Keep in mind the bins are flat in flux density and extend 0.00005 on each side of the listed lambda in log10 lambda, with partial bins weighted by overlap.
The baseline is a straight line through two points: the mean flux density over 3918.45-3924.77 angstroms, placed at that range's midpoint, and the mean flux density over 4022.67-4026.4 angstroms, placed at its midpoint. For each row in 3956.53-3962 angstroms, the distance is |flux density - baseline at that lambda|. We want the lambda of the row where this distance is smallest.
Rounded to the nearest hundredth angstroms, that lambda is 3956.99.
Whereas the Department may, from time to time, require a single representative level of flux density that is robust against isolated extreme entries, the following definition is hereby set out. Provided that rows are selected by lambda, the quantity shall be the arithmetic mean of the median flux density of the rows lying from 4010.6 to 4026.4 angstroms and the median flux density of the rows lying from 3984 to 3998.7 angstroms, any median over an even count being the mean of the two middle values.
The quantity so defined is 43.1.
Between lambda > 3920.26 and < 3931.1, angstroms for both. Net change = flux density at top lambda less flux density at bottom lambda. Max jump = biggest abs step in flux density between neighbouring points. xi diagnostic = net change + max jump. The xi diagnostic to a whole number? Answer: -17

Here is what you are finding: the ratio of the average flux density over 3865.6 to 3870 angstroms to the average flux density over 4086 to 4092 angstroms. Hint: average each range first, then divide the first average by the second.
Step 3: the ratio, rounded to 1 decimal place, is 0.8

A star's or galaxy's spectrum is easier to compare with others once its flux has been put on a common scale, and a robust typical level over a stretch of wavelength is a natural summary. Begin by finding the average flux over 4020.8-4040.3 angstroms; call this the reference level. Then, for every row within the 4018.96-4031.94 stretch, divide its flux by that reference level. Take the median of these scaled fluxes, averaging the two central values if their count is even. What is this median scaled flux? 1.00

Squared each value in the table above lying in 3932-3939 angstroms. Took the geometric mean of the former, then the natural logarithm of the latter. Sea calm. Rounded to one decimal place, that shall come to 5.1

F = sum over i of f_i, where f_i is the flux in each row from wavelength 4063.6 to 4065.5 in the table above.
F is 81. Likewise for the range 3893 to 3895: 66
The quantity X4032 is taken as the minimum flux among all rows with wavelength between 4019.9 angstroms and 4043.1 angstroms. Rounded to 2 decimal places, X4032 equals 40.90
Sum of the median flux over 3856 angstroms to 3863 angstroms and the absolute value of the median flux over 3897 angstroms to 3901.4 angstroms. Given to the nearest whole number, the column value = 70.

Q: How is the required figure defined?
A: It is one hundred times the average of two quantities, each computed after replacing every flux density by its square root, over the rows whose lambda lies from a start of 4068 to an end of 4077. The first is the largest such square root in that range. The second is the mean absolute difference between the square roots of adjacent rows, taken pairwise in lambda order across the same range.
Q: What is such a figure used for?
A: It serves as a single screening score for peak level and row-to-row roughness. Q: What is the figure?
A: 328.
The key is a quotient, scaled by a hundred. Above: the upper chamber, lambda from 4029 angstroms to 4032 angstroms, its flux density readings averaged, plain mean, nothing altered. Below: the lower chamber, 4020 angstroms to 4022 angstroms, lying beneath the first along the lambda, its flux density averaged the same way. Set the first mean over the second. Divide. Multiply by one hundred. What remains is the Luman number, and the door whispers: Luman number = 97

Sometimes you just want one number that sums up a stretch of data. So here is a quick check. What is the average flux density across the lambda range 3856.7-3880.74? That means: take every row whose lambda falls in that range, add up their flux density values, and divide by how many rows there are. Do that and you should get 35.6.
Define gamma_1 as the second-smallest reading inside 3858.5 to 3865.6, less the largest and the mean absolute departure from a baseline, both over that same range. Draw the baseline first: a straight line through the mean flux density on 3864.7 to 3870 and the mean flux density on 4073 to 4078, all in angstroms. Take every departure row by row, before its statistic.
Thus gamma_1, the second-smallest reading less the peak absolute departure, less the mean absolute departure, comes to 22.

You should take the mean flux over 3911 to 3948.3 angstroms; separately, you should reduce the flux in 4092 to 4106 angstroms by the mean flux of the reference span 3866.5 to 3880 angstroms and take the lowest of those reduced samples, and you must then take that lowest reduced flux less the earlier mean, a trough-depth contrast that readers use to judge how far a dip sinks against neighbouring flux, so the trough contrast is -31.1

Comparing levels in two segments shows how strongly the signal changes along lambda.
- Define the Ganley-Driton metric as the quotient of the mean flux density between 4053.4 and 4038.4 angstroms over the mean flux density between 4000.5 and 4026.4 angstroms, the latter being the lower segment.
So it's 0.98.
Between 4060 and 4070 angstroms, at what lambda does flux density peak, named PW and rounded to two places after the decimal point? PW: 4060.36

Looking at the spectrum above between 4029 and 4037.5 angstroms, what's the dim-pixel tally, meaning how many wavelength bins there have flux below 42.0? 4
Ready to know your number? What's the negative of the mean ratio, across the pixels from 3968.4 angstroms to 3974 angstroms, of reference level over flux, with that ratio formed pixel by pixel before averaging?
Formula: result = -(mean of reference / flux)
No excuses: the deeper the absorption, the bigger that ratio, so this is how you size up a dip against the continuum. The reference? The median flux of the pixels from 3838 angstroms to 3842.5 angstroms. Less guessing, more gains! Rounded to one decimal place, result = -1.6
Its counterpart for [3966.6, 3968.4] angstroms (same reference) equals -2.1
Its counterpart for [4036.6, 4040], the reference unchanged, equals -0.5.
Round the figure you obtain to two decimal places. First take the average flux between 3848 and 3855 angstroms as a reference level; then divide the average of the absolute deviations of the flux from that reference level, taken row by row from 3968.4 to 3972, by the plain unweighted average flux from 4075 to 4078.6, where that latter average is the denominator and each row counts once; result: 0.61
